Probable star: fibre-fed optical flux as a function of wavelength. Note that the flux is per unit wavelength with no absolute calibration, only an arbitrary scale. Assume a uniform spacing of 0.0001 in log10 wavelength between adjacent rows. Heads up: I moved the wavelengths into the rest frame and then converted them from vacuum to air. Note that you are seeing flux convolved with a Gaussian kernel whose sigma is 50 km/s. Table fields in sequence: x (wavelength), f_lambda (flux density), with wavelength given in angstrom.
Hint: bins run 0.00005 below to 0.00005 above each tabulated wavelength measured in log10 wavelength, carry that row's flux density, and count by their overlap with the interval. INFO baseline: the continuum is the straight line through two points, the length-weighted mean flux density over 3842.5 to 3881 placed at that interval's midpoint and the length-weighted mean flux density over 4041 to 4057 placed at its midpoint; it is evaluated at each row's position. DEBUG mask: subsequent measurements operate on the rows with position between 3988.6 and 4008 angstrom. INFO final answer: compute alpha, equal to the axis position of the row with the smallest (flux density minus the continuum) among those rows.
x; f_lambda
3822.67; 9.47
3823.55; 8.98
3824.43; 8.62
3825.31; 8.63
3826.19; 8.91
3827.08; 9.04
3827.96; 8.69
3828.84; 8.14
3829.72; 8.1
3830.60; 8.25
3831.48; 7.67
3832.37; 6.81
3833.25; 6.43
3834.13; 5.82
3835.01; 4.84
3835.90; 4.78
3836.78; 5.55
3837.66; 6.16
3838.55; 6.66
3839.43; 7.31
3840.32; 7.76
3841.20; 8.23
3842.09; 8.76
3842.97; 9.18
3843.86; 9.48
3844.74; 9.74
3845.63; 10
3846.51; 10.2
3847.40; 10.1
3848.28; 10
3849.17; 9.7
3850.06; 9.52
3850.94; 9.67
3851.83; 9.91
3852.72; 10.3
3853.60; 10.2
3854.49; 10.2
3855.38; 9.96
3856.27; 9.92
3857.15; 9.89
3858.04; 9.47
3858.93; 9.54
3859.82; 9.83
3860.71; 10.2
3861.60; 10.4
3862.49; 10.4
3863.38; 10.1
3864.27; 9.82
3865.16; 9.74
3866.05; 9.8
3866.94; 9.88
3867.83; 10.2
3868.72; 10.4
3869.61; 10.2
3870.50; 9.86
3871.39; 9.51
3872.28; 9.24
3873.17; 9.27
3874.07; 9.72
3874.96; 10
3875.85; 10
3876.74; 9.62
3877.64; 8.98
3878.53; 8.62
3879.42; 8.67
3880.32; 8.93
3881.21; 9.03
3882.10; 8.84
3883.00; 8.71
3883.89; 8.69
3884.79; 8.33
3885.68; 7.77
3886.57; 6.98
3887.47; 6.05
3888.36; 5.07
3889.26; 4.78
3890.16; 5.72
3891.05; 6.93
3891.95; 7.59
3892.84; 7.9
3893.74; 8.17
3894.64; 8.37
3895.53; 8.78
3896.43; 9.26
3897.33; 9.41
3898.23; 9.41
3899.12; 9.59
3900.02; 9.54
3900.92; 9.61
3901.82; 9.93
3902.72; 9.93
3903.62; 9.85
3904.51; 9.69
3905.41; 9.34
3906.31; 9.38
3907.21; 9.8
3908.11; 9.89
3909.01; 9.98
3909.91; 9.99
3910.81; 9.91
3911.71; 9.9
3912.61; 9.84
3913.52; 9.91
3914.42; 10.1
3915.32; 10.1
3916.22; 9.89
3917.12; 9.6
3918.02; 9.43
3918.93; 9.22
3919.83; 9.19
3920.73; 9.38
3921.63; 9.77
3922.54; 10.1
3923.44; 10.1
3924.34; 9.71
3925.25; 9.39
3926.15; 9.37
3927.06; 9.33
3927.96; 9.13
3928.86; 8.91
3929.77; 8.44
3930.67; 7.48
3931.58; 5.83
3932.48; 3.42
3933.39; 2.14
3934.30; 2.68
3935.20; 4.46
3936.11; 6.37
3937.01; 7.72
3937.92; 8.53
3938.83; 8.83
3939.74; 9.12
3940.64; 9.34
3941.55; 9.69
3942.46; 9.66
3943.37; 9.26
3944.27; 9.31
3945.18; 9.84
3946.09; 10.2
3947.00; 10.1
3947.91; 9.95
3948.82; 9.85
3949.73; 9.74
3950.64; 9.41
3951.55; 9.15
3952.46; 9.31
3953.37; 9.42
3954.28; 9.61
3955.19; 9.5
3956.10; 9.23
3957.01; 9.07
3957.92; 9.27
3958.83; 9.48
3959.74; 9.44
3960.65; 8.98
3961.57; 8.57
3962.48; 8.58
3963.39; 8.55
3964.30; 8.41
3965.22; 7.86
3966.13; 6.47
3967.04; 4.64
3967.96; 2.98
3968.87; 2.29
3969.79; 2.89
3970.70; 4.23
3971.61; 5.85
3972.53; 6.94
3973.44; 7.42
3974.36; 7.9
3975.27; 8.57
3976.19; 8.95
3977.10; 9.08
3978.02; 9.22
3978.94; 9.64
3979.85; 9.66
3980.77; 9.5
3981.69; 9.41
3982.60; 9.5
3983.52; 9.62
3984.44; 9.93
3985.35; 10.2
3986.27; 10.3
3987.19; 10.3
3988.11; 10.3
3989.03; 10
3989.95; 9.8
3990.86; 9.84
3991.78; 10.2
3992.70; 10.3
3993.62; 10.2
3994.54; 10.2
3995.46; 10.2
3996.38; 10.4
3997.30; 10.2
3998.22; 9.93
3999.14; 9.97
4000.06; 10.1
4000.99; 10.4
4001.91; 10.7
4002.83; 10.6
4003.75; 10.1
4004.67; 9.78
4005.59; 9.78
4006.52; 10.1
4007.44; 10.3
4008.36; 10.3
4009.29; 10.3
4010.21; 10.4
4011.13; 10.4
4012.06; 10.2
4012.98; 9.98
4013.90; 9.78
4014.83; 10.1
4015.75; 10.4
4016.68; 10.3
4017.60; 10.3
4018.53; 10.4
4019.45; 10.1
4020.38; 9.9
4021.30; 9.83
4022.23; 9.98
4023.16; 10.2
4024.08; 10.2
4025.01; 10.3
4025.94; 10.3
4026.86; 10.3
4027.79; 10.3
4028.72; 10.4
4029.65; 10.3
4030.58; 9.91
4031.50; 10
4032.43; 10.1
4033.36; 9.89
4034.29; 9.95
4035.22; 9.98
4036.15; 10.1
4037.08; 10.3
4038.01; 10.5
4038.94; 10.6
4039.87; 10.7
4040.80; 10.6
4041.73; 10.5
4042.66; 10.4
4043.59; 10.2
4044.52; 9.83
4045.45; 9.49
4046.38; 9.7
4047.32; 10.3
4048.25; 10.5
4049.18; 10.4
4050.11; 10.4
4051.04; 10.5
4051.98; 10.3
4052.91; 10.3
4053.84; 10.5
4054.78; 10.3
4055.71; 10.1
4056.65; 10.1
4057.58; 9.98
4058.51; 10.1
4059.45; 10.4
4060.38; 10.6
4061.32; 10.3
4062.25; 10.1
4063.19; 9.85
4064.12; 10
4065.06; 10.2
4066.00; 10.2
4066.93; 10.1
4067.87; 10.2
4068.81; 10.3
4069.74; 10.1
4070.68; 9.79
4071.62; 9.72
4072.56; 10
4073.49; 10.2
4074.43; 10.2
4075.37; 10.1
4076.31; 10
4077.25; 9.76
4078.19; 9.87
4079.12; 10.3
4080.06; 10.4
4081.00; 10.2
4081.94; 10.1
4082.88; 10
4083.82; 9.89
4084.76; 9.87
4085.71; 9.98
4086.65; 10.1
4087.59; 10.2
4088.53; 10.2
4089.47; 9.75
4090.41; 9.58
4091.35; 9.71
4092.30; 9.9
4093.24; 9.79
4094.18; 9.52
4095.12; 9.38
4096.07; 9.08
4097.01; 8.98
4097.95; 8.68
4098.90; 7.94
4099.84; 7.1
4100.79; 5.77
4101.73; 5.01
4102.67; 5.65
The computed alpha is 4005.59 angstrom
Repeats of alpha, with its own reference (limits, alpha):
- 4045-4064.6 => 4045.45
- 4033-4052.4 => 4045.45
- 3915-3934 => 3933.39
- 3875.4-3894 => 3889.26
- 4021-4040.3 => 4021.30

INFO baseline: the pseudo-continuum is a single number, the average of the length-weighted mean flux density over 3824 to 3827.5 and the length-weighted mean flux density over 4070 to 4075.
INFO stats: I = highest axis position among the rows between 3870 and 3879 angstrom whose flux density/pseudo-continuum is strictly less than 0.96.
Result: 3878.53 angstrom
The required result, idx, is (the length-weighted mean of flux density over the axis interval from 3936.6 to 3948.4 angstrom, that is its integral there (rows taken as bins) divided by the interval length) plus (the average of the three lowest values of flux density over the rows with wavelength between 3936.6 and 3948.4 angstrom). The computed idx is 17.7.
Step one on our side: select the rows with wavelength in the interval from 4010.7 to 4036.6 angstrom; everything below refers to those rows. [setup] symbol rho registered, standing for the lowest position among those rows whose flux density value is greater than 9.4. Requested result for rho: 4011.13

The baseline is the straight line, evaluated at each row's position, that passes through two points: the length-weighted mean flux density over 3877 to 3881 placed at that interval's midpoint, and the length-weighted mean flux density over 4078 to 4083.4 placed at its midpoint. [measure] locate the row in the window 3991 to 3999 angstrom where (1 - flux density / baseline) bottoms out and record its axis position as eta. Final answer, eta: 3996.38 angstrom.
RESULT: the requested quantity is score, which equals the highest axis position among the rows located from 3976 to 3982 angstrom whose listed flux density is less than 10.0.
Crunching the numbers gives 3981.69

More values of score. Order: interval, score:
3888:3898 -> 3897.33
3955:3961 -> 3960.65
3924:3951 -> 3950.64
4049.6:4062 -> 4057.58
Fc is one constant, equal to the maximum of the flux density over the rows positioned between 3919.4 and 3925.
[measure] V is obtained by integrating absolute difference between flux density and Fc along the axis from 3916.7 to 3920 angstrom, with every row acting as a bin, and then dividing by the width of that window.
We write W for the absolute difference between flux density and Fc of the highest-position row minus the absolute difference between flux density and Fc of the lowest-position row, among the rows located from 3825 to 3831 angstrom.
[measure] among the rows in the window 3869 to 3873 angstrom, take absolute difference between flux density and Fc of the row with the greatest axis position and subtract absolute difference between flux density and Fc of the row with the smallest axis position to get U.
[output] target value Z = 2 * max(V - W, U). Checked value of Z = 1.5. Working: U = 0.8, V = 0.73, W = 0.4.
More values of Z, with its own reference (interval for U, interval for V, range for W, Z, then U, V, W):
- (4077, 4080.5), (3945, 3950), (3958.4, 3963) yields -0.1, 0.0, 0.18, 0.9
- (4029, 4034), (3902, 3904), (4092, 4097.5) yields 0.0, 0.0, 0.20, 0.9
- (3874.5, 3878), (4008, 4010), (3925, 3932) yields 2.0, 1.0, 0.21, 3.6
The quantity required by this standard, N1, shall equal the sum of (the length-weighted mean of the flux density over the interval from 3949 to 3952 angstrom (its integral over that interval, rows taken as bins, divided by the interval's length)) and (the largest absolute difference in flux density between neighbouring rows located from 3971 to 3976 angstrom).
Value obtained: 10.6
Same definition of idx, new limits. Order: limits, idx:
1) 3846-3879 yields 18.8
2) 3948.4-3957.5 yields 18.6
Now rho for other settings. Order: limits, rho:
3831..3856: 3843.86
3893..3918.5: 3897.33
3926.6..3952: 3941.55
